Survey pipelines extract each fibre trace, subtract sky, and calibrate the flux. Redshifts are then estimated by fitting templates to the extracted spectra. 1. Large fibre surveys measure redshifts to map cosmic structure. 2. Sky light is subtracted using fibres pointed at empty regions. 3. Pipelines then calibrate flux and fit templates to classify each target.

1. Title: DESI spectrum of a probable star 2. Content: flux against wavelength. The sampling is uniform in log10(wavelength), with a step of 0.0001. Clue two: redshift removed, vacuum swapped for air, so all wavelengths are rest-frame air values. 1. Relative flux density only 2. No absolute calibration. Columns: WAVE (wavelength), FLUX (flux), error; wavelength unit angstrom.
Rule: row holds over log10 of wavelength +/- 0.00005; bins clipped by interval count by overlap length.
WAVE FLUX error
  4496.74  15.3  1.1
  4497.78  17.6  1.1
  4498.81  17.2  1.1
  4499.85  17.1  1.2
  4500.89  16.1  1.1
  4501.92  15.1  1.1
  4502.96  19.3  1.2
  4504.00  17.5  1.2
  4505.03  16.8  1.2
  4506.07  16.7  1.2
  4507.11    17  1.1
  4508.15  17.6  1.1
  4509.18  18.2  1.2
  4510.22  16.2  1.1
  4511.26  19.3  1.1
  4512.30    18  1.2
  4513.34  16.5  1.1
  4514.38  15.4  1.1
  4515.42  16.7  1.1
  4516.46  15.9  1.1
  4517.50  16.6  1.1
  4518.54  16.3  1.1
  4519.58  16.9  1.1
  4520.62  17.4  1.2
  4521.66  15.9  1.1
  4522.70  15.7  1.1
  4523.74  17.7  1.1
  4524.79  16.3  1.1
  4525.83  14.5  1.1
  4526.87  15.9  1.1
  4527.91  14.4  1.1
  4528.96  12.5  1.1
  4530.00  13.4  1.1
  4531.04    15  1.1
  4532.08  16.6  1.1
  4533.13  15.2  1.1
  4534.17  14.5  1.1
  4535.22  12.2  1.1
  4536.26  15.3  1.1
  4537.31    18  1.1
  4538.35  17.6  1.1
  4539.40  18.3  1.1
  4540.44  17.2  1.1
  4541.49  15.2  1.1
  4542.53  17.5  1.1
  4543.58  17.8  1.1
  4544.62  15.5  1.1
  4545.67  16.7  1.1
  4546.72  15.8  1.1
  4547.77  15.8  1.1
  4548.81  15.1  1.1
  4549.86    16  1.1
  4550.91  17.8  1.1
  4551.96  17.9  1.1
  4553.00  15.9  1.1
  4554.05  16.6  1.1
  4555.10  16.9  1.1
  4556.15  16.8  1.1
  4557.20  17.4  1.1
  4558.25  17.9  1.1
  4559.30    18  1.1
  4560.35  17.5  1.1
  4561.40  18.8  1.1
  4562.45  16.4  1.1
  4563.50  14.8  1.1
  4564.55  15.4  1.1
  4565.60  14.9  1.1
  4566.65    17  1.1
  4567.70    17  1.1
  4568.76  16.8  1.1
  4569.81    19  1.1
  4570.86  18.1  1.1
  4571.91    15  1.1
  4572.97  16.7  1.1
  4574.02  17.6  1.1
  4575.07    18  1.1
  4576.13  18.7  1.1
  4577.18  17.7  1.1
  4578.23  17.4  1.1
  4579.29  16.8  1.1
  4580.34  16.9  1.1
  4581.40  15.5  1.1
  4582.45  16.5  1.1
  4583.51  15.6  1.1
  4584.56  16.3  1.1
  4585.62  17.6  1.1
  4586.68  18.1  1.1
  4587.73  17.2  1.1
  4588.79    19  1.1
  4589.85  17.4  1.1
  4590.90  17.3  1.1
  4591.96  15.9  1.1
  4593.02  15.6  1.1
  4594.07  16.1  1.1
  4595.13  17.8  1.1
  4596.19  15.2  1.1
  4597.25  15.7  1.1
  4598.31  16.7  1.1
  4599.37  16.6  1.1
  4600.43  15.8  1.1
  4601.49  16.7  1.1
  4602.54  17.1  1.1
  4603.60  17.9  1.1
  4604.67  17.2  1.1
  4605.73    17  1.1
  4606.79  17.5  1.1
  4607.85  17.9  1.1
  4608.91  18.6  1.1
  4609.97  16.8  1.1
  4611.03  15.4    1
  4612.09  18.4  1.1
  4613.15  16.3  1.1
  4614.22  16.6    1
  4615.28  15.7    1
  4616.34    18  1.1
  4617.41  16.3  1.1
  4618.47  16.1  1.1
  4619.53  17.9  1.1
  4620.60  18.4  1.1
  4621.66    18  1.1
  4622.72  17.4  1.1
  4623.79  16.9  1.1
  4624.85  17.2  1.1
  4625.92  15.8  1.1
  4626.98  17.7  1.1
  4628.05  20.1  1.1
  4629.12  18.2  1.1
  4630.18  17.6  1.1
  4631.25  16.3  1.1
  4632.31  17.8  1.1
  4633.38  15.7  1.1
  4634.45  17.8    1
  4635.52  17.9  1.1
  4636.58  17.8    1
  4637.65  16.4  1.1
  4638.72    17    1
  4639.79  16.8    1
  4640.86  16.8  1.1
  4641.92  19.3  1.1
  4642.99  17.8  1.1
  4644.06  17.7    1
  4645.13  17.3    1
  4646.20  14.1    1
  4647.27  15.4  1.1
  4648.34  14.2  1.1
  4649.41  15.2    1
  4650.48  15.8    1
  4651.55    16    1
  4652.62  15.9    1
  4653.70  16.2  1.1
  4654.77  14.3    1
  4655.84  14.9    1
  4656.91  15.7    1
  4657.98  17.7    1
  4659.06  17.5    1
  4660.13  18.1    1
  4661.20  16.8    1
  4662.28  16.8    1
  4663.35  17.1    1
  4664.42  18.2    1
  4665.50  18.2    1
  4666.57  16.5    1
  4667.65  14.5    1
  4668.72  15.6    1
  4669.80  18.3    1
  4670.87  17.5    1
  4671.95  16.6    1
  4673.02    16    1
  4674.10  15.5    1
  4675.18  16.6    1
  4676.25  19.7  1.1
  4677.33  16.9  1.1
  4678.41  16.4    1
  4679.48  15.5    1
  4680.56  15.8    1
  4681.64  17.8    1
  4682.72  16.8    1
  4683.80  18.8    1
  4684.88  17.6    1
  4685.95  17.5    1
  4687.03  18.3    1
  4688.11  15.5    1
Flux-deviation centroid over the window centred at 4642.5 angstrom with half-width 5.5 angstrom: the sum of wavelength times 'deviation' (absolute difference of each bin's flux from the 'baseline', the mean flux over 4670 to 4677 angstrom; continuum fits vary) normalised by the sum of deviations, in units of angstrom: 4644.1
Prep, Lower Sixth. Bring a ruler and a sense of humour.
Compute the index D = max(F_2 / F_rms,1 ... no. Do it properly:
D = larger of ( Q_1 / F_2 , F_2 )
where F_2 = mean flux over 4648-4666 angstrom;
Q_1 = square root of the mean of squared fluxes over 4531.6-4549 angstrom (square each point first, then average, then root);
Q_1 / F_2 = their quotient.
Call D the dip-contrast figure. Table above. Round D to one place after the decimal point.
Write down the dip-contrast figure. 16.4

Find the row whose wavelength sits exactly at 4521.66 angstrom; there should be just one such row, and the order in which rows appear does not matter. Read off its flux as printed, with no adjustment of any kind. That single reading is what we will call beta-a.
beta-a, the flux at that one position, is 15.9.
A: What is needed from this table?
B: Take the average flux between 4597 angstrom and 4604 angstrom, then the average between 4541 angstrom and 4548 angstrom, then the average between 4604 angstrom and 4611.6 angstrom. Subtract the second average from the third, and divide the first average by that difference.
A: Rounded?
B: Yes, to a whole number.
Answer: 19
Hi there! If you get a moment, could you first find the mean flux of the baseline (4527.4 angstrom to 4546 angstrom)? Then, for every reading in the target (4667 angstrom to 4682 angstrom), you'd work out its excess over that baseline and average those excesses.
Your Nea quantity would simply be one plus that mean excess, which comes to 1.90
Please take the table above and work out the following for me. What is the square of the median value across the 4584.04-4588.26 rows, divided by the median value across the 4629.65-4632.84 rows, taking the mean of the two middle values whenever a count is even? 17.2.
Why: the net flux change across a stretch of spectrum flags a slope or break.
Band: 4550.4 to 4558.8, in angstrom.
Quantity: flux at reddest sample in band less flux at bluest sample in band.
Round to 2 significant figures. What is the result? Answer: 0.10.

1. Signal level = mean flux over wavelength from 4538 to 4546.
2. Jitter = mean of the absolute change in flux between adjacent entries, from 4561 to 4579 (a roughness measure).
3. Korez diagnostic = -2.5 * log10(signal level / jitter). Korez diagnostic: -2.91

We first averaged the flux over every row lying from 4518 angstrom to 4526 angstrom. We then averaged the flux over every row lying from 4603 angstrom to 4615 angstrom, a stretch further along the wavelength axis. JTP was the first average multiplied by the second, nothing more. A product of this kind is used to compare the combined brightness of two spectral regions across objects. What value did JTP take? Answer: 282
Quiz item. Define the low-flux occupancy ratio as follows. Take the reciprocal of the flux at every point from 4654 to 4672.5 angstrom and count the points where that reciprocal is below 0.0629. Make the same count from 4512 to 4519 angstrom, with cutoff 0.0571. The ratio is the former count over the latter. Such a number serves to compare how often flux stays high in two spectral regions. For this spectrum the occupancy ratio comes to 12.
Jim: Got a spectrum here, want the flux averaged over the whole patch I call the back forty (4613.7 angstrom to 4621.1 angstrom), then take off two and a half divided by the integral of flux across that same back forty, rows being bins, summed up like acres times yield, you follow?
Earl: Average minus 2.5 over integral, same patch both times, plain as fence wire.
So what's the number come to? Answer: 17.0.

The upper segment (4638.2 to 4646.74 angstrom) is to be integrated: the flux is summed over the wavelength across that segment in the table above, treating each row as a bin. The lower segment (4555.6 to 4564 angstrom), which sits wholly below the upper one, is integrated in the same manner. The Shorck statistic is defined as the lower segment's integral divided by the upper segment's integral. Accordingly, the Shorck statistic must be 1.0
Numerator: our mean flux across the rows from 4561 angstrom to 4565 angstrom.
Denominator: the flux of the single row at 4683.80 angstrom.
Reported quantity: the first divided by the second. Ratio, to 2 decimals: 0.87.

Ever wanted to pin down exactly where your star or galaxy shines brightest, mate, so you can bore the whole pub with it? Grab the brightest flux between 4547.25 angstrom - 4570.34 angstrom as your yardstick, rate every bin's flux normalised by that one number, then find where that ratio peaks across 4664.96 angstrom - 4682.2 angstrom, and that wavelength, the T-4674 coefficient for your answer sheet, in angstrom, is 4676.25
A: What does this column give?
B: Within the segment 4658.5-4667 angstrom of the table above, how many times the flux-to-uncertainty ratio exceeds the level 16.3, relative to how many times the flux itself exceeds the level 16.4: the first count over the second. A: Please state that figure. 1.00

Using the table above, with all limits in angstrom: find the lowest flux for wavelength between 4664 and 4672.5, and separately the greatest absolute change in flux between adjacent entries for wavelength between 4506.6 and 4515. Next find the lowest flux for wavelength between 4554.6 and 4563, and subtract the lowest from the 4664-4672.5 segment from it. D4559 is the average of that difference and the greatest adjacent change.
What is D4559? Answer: 2.5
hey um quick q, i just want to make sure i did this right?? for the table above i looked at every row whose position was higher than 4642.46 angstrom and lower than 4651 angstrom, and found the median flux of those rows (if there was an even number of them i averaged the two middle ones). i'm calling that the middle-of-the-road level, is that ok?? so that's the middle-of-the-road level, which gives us 15.6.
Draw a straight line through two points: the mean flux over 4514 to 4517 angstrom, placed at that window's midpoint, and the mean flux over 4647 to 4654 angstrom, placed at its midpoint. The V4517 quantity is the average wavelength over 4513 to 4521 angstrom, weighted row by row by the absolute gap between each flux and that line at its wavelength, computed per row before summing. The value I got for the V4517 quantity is 4517.7 angstrom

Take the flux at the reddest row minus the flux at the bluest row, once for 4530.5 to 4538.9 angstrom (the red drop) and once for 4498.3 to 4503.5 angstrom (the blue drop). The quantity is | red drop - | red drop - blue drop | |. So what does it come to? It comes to 2.1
